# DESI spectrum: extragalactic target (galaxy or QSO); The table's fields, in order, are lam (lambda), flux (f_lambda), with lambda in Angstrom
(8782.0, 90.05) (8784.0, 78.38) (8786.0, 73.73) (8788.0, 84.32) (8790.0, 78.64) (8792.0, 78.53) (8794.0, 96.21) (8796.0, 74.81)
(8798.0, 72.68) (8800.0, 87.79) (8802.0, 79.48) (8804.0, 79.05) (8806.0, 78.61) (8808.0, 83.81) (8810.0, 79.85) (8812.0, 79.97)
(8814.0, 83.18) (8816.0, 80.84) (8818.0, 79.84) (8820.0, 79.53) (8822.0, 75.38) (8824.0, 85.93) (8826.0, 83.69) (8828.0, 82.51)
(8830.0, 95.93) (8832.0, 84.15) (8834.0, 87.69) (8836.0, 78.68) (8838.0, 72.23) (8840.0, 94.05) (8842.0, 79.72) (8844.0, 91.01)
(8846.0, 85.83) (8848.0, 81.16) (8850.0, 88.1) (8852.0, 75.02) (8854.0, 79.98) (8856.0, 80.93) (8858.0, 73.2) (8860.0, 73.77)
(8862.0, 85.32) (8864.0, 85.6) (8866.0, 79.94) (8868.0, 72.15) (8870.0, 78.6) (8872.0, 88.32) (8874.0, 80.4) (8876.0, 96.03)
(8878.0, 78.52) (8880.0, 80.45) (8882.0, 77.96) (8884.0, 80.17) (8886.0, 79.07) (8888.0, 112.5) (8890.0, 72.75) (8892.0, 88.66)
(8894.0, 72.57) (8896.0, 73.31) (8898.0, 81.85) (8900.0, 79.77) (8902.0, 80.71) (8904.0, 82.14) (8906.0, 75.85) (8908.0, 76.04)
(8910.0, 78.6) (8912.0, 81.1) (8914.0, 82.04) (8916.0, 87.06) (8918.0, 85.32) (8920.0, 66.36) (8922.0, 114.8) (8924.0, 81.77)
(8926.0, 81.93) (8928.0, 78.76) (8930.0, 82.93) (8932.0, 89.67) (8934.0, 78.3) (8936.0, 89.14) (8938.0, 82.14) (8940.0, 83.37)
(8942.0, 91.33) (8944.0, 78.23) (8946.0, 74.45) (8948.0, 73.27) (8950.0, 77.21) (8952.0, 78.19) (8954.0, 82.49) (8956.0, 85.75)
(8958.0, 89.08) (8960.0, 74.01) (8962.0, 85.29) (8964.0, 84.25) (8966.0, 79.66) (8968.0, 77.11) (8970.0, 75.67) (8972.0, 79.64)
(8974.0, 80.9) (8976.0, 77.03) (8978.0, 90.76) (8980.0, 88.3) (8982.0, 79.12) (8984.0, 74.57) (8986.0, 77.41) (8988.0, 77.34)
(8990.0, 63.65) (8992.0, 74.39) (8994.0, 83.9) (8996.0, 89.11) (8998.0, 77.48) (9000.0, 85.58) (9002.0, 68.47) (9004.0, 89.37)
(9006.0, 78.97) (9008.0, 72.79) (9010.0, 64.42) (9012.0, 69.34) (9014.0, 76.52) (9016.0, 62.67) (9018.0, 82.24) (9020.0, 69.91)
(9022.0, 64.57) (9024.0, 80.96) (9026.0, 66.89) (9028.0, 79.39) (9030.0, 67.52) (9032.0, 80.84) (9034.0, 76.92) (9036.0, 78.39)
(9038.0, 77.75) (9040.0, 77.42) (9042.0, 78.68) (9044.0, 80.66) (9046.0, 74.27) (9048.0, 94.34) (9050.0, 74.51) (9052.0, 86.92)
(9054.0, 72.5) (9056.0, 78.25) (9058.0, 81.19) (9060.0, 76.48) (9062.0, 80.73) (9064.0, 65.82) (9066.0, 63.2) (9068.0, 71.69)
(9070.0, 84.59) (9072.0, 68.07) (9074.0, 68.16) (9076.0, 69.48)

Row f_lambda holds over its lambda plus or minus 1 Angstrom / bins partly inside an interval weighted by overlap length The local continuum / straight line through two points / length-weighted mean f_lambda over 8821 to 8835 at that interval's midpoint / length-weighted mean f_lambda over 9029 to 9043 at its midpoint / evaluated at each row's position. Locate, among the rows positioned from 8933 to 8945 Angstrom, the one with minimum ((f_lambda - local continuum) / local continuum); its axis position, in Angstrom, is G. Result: 8934.0 Angstrom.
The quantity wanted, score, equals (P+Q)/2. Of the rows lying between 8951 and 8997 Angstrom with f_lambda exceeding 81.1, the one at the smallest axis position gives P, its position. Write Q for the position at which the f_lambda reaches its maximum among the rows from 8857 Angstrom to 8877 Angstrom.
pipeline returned 8915 Angstrom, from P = 8954.0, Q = 8876.0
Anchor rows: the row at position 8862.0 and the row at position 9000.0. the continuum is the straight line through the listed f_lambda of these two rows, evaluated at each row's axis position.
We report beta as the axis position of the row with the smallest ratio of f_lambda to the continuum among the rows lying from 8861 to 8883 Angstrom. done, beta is 8868.0 Angstrom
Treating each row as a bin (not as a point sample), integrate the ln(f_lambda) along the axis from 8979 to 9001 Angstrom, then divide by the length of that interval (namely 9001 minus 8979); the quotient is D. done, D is 4.367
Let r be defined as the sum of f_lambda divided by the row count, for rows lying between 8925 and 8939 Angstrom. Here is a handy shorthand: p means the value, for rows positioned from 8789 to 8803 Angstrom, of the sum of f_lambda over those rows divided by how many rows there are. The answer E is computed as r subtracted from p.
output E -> -2.1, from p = 81.2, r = 83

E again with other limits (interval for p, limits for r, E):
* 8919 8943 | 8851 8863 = 7.0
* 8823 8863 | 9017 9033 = 8.9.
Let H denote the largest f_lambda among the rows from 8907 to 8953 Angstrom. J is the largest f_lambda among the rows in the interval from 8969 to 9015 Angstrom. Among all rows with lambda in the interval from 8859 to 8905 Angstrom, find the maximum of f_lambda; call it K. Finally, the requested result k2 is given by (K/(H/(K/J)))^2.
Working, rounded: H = 114.8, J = 90.76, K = 112.5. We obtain 1.5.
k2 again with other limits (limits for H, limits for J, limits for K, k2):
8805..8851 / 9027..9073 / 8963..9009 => 0.8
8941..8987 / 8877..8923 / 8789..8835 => 0.8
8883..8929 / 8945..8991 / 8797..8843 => 0.8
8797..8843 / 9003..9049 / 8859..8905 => 2.0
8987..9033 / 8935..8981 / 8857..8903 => 2.4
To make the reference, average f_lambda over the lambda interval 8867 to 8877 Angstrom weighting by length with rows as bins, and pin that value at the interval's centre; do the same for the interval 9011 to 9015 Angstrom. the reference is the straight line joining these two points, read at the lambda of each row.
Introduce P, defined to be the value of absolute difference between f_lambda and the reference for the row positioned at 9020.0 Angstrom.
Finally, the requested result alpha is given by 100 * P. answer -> 252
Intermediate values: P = 3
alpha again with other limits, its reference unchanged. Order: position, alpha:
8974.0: 516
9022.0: 771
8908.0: 446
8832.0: 184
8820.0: 732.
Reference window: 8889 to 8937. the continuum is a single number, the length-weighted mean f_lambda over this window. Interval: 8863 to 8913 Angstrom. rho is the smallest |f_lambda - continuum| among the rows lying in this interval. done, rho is 0.1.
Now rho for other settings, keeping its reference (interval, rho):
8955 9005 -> 0.8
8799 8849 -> 0.6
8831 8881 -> 0.6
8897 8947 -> 0.0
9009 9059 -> 0.5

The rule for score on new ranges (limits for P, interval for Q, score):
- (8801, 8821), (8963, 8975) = 8886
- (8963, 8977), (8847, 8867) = 8907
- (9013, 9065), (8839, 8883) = 8947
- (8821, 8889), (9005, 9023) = 8921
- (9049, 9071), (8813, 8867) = 8941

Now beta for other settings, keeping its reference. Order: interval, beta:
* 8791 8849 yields 8838.0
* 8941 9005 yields 8990.0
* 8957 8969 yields 8960.0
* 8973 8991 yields 8990.0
